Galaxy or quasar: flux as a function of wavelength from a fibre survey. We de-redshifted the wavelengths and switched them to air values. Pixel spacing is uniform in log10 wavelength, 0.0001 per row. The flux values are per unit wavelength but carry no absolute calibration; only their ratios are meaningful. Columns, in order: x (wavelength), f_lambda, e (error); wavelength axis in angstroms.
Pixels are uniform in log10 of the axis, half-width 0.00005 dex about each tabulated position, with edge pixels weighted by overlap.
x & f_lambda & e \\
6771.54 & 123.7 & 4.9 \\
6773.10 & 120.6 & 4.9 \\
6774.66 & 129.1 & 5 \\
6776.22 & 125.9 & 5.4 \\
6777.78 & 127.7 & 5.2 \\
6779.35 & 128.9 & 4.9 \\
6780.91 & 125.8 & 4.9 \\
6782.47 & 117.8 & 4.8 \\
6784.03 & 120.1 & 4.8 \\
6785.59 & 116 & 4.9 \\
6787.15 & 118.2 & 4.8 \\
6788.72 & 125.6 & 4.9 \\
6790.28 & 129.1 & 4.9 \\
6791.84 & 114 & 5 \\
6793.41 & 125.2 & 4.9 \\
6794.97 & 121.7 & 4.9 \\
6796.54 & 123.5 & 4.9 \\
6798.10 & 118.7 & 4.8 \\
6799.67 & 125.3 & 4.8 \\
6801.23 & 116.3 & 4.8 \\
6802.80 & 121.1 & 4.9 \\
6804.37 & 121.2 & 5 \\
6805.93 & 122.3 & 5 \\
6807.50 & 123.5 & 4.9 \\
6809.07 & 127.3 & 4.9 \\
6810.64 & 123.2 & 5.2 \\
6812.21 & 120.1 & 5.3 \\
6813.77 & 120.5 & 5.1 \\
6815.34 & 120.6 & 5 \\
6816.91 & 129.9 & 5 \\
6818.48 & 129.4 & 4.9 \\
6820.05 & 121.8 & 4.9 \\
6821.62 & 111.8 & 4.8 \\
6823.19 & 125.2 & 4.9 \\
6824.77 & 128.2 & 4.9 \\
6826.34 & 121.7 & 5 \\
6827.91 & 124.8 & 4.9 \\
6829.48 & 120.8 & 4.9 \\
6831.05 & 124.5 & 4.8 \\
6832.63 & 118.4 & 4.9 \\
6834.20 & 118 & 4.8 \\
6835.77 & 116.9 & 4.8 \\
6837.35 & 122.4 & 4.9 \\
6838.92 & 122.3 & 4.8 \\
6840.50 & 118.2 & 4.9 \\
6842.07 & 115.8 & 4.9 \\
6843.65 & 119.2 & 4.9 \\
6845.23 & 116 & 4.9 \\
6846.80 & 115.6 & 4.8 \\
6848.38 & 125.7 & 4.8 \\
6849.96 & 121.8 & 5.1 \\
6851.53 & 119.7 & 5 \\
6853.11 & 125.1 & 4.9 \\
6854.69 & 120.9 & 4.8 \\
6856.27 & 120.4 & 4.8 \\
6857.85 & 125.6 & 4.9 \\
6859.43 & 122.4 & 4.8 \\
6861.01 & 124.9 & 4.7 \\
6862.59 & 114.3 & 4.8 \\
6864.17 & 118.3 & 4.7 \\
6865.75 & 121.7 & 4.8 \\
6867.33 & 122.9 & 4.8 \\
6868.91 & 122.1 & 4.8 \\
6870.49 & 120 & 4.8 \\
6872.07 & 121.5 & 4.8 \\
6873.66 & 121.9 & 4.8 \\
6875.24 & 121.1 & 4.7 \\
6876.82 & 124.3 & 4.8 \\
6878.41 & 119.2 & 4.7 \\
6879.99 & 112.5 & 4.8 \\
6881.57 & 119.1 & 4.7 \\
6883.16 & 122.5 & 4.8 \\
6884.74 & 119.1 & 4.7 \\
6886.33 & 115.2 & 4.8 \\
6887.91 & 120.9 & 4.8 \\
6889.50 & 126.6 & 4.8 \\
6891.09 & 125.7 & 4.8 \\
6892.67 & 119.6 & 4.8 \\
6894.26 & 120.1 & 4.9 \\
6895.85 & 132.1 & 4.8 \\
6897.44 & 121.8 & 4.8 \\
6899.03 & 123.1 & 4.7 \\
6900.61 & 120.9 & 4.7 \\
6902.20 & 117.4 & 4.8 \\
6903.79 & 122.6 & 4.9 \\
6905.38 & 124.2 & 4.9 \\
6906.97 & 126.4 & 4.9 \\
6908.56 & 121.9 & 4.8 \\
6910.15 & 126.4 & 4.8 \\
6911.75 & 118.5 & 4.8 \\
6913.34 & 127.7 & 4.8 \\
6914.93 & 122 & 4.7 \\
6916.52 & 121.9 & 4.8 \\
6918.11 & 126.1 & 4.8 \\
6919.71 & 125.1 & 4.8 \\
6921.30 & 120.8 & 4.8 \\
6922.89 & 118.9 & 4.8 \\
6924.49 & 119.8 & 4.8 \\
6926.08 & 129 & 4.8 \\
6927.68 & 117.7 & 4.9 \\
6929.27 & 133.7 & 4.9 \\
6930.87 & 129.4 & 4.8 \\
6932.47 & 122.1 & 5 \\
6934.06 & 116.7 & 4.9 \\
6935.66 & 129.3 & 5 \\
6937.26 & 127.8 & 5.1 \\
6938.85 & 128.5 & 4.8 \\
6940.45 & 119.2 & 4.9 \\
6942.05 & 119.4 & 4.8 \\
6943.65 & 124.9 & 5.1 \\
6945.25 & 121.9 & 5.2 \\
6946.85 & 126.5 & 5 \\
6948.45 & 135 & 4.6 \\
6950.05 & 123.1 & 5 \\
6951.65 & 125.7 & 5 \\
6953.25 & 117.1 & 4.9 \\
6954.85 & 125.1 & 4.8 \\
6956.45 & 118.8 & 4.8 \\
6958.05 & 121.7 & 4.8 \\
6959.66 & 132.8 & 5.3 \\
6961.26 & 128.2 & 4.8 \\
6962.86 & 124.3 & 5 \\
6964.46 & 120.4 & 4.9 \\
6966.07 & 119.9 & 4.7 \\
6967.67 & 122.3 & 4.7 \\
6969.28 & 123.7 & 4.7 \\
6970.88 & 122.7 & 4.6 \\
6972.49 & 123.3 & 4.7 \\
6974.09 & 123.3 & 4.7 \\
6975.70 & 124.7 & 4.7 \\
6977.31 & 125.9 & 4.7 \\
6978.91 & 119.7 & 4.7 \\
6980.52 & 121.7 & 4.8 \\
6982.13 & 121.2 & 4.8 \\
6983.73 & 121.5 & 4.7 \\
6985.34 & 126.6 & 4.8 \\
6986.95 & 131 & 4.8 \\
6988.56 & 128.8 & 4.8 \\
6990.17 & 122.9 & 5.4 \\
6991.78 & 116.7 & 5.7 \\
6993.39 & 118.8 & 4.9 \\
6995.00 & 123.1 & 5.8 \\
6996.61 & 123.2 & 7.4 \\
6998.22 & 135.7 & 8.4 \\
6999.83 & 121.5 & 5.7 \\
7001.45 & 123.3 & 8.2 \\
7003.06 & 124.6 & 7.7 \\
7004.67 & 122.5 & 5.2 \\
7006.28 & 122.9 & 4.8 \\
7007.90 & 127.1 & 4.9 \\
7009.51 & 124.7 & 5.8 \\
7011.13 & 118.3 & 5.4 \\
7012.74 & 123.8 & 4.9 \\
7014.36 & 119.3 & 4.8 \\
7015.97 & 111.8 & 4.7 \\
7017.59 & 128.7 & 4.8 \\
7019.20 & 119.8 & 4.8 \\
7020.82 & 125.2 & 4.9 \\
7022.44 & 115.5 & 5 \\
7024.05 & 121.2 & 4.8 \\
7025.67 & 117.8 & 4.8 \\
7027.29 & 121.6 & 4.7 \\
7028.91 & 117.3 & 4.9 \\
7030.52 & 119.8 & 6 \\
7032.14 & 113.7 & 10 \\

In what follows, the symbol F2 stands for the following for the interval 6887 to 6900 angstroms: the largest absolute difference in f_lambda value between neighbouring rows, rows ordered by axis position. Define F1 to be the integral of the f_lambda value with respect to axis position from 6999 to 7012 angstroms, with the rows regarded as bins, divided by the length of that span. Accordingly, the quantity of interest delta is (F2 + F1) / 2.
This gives 67.6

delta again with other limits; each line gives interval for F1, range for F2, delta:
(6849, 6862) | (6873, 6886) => 64.6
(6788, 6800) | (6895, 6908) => 66.5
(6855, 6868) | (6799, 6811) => 65.1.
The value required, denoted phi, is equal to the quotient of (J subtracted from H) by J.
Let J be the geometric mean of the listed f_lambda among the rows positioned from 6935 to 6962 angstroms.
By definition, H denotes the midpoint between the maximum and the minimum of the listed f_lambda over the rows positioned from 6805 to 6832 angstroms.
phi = -0.032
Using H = 121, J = 125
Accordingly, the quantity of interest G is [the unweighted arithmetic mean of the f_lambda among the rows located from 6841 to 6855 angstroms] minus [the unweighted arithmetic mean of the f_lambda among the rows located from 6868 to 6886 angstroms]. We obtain -0.3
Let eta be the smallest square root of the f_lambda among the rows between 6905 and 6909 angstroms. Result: 11.0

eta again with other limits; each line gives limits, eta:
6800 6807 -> 10.8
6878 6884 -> 10.6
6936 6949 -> 10.9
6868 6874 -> 11.0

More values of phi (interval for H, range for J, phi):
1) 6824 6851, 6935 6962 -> -0.024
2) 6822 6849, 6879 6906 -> 0.005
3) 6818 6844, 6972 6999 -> -0.027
